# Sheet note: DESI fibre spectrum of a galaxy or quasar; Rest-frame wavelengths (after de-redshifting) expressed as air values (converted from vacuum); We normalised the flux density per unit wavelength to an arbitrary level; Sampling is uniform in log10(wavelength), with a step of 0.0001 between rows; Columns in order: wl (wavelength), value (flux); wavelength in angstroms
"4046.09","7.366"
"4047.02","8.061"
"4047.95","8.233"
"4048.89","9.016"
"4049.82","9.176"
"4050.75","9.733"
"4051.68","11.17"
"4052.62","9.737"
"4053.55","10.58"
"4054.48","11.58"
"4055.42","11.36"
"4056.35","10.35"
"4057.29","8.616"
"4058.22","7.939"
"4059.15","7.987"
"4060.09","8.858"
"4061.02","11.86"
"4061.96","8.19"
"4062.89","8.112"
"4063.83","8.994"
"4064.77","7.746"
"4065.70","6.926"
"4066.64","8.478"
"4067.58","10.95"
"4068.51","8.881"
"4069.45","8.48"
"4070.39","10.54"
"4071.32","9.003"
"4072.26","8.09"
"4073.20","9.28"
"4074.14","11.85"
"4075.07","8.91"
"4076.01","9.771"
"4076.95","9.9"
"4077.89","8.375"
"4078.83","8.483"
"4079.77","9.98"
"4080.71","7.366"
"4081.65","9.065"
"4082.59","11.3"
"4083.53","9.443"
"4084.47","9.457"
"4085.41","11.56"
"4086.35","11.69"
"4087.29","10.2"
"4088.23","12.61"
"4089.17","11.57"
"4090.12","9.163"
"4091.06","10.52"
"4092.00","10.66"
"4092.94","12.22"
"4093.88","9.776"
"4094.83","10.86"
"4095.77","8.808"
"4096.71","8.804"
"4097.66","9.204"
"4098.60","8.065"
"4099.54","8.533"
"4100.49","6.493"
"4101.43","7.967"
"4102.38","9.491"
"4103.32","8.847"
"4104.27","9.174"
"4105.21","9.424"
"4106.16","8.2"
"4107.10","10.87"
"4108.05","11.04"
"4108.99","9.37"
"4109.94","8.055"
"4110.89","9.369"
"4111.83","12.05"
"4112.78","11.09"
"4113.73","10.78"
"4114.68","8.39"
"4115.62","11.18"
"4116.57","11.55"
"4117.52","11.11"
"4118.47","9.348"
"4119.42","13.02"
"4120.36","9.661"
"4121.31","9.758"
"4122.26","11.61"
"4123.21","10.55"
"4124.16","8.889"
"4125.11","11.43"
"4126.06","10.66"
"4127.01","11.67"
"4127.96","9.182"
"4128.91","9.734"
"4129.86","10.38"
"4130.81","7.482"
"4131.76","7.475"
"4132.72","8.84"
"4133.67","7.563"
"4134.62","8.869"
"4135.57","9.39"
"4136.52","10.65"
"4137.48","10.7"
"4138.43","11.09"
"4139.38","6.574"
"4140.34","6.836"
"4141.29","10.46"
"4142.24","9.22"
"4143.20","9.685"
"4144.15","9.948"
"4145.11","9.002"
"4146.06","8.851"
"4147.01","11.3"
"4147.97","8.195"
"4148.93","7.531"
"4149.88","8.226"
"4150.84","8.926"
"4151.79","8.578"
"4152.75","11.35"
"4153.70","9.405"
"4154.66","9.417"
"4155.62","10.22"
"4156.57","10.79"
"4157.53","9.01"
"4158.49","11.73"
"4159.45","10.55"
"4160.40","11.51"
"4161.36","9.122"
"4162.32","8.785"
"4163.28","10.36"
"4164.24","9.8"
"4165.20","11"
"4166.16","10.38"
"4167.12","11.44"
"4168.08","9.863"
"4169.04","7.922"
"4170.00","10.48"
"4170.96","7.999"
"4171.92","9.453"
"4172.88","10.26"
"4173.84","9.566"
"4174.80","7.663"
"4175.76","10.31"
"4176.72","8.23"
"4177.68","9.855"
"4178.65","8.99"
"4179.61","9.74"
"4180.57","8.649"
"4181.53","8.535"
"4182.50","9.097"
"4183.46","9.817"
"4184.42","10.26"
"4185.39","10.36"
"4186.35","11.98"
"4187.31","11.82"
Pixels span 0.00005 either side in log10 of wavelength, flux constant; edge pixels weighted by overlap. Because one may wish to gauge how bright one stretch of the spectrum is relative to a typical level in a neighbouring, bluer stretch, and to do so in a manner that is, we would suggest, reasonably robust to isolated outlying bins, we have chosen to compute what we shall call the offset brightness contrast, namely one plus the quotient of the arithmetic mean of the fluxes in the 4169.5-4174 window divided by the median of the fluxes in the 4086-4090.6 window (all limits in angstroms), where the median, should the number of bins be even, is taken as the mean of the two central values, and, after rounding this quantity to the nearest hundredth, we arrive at 1.83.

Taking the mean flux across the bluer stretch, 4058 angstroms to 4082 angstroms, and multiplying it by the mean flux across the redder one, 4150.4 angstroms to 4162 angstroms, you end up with 90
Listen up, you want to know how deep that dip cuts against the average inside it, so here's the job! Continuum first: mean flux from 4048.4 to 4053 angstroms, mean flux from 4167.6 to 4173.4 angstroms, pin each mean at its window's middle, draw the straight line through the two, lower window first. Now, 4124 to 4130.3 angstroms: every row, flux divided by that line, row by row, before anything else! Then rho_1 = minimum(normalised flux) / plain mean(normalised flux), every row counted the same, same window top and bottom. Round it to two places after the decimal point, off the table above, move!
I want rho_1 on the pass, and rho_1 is 0.86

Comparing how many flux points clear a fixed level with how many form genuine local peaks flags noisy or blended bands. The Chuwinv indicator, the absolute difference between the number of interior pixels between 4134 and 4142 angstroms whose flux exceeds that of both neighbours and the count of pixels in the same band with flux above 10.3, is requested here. 3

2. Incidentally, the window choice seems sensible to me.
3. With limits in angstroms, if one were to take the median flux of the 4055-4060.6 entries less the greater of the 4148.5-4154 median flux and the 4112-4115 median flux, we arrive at -2.0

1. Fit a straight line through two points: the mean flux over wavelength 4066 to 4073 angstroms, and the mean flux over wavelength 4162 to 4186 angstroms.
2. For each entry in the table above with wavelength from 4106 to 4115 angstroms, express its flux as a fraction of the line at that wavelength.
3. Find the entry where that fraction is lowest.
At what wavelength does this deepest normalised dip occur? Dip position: 4109.94 angstroms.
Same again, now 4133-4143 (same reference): 4139.38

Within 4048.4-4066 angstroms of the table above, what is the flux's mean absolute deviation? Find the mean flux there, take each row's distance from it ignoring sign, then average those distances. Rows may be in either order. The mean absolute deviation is 1.21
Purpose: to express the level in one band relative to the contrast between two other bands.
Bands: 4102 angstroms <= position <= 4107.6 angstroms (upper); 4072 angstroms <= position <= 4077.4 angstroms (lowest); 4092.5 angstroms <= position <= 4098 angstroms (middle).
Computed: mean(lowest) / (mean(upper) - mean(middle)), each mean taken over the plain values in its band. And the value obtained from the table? -16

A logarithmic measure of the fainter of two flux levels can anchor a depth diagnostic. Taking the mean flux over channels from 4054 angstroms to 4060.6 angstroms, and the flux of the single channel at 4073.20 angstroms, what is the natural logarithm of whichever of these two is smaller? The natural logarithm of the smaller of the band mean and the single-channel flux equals 2.23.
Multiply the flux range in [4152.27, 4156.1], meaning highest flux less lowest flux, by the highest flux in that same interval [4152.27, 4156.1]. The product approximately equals 22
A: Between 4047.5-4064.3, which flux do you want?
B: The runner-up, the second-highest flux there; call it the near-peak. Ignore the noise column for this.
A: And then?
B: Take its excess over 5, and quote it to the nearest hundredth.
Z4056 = 6.58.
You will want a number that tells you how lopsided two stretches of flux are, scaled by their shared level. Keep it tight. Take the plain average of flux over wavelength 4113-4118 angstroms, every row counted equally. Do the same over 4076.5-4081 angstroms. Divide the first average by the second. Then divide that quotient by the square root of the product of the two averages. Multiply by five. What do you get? 0.62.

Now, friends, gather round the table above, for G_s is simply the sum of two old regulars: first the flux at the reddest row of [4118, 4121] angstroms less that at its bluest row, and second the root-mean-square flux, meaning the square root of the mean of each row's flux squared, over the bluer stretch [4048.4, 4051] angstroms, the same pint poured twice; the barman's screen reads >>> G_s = 9.6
